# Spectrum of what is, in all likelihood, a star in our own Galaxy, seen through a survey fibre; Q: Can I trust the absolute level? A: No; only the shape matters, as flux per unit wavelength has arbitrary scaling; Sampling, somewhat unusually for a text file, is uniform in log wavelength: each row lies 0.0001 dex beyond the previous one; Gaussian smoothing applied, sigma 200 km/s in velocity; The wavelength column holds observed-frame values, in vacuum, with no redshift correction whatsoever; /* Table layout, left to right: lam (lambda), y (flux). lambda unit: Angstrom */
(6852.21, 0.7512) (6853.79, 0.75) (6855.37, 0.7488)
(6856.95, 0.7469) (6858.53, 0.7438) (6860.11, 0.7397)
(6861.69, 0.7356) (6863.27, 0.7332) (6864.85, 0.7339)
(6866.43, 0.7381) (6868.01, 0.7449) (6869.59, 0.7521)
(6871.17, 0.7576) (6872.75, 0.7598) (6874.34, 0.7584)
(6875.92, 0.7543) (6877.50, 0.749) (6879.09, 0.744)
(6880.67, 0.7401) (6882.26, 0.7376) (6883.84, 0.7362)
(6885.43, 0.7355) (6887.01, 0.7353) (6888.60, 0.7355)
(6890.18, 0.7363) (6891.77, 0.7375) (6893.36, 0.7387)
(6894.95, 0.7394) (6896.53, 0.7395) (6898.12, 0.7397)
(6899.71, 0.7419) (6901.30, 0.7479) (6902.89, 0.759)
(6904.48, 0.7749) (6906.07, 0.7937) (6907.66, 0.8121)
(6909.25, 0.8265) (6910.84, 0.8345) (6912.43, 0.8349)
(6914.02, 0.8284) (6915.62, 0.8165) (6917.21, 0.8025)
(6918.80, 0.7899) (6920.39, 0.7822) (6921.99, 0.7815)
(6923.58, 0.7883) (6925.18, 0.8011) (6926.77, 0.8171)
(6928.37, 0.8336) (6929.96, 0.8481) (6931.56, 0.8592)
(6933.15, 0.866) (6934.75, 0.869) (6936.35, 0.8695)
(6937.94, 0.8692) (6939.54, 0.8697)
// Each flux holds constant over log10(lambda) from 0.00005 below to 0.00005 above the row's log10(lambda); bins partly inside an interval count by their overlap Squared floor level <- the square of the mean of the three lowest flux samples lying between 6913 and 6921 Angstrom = 0.63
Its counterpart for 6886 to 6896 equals 0.54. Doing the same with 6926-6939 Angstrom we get 0.69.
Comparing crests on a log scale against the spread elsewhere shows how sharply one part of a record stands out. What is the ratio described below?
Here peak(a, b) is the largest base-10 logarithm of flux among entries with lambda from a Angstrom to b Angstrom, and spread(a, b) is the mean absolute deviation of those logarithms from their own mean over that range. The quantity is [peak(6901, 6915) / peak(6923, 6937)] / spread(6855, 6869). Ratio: 446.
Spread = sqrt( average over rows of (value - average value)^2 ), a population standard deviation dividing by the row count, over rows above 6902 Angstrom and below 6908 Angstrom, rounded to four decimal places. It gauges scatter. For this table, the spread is 0.0199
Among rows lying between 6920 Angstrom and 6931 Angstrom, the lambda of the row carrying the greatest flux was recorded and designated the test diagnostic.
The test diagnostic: 6929.96 Angstrom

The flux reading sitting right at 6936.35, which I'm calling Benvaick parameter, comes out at 0.8695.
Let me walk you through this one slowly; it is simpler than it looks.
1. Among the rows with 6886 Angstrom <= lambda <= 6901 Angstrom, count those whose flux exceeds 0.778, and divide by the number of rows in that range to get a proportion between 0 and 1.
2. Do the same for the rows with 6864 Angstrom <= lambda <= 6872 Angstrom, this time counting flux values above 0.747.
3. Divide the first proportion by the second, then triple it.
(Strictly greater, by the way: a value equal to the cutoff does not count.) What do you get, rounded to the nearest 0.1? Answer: 0.0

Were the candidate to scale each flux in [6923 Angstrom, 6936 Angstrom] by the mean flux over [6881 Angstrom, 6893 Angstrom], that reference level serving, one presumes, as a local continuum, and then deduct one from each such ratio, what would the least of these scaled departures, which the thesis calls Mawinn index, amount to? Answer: 0.071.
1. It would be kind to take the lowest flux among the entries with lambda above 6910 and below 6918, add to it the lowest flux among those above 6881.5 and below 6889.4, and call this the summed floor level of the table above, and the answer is 1.538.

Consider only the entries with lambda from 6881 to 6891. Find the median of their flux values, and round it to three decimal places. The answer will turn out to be 0.736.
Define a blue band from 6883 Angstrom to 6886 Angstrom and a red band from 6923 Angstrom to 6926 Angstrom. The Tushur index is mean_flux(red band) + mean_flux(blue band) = 1.531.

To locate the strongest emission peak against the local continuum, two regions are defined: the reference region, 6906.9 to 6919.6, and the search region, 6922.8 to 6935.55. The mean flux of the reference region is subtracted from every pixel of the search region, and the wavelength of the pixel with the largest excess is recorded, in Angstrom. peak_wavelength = 6934.75 Angstrom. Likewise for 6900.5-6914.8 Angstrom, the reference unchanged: 6912.43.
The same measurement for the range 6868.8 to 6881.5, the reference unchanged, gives 6872.75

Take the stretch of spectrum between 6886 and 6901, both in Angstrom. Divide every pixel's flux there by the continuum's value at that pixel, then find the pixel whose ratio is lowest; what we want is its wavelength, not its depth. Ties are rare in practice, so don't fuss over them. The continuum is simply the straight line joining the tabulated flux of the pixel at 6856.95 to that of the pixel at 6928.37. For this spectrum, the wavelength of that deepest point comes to 6898.12 Angstrom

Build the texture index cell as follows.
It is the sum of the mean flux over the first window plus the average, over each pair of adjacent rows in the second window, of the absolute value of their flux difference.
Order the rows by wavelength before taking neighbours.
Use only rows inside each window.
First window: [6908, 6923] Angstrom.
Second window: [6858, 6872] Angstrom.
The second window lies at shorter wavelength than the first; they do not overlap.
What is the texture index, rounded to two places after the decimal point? 0.82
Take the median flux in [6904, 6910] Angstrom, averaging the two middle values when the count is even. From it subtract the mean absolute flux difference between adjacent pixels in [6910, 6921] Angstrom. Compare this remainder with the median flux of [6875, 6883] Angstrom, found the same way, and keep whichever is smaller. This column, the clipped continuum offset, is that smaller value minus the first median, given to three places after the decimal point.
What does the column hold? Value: -0.059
